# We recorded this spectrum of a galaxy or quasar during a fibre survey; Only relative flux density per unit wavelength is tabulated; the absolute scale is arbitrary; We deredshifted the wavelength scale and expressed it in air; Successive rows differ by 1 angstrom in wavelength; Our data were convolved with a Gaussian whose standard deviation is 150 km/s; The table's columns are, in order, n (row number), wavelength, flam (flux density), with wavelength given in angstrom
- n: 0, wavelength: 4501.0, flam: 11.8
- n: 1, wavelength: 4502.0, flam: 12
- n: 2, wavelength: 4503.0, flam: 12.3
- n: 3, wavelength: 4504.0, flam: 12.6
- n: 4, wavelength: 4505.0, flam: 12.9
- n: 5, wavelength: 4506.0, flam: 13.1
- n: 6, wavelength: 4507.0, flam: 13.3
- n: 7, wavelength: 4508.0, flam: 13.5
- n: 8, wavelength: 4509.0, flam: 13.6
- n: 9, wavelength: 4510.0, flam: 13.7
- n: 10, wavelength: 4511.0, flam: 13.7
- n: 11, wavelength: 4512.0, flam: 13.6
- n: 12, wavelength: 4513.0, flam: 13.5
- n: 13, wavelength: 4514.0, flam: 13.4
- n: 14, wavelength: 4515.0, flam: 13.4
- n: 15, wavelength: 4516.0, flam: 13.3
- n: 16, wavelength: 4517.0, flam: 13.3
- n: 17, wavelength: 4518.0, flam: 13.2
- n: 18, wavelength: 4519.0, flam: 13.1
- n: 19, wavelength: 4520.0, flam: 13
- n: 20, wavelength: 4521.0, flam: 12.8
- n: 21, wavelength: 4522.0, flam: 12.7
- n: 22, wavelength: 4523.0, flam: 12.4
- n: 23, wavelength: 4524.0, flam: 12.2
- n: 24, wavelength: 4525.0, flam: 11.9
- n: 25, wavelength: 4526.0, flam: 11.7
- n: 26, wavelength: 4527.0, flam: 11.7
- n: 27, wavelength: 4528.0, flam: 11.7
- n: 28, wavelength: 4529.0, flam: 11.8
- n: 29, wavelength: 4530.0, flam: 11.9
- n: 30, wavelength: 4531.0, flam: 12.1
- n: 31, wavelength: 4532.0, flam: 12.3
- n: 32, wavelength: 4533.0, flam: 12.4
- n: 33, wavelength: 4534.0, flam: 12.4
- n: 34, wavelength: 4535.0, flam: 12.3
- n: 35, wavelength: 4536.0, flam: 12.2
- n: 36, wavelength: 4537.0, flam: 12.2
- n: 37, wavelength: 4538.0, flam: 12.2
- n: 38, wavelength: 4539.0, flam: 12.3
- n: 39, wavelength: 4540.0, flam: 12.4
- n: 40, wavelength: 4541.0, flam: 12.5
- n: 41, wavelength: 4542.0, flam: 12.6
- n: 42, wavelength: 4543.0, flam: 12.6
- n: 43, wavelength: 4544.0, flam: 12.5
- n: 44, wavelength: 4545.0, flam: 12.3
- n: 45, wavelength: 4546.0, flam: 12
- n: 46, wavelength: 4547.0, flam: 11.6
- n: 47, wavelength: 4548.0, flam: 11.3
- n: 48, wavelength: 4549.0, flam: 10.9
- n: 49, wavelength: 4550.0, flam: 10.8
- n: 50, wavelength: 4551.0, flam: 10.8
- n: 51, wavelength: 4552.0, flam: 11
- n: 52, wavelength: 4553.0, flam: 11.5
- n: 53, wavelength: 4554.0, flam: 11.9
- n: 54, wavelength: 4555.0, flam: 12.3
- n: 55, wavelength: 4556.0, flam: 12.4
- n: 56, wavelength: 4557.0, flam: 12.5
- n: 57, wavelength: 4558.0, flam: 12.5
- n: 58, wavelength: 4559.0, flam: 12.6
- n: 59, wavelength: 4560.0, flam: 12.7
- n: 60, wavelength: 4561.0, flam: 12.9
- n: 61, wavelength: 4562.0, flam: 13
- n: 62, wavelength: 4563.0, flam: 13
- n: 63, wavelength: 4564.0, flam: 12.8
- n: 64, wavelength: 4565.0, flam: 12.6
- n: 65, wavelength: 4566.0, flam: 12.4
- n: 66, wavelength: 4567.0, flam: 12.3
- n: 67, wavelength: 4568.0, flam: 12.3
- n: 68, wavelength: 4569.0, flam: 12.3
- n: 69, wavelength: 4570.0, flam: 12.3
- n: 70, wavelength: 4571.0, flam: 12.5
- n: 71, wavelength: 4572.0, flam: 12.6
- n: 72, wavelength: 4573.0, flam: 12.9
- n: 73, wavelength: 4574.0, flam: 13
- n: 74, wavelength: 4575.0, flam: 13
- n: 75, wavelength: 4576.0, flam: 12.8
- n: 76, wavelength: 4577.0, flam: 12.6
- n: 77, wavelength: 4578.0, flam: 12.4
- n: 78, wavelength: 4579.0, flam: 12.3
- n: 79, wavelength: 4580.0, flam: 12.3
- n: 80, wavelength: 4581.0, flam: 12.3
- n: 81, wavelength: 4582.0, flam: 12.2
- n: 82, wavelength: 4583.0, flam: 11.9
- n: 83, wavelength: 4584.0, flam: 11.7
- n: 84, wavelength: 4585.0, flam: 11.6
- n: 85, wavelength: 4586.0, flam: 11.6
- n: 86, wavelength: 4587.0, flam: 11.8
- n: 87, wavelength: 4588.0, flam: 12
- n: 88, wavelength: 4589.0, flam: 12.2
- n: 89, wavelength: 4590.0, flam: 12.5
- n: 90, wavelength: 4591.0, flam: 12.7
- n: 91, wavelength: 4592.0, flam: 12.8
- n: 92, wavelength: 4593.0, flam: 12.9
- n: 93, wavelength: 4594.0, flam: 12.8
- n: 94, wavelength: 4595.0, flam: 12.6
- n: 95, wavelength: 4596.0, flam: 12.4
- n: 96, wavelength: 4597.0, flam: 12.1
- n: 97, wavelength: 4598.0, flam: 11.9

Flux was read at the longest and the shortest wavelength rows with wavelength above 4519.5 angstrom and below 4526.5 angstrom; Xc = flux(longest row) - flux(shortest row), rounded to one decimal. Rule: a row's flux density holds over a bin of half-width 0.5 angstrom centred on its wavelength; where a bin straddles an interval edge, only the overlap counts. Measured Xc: -1.3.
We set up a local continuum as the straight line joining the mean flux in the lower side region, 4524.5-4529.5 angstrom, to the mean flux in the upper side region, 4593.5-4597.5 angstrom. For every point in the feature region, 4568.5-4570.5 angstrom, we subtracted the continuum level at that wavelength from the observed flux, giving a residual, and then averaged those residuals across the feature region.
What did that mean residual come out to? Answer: 0.10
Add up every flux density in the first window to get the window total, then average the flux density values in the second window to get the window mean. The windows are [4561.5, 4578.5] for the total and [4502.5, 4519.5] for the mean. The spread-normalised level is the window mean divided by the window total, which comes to 0.0618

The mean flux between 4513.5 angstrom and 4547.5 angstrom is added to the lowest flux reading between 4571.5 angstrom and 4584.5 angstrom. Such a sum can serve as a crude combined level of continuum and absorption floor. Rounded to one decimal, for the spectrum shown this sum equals 24.1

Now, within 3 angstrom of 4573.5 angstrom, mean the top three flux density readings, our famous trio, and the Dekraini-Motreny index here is 13.0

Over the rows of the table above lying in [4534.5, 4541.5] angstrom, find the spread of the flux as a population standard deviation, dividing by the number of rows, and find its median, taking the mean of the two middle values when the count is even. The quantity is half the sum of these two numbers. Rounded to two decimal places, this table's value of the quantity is 6.20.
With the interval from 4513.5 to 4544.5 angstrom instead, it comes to 6.45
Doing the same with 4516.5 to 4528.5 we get 6.57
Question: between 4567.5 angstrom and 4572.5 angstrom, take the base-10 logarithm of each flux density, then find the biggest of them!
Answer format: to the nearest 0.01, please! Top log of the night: 1.10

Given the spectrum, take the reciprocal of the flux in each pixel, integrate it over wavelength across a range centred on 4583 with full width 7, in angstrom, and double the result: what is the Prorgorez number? 1.2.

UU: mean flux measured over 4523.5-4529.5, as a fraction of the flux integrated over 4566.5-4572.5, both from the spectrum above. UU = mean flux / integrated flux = 0.159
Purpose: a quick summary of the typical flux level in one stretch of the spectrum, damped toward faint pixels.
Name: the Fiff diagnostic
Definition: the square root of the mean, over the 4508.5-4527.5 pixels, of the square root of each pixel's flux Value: 1.90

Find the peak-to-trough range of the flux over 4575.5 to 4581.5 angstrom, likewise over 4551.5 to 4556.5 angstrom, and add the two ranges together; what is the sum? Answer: 1.90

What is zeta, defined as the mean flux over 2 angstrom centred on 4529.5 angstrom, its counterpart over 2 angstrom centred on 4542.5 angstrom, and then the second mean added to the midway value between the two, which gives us 24.8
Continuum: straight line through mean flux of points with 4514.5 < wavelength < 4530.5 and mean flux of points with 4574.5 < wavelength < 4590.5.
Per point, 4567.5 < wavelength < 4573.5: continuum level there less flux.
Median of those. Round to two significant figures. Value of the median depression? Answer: -0.14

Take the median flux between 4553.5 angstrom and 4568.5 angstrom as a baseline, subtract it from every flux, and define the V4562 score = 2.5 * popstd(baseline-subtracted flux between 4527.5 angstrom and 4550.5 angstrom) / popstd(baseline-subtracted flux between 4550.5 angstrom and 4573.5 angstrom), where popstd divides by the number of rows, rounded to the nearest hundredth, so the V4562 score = 2.20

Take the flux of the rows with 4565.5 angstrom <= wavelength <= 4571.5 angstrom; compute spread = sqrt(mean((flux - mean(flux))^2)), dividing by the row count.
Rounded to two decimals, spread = 0.08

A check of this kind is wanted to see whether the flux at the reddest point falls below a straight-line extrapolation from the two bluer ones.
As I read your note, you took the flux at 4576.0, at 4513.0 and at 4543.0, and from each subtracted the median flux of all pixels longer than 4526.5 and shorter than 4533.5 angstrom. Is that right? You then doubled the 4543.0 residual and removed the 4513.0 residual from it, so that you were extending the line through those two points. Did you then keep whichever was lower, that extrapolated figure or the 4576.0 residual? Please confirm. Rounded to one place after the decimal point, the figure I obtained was -0.2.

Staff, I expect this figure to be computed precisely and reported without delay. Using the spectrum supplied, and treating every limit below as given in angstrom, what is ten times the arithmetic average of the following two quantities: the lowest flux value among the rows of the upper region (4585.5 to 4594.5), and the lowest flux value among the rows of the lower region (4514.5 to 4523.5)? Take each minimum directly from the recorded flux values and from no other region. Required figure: 120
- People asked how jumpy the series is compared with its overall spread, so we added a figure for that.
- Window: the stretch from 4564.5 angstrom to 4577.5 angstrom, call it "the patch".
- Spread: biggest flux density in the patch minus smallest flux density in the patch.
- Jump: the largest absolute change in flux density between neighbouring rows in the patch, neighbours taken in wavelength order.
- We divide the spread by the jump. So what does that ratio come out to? 2.3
